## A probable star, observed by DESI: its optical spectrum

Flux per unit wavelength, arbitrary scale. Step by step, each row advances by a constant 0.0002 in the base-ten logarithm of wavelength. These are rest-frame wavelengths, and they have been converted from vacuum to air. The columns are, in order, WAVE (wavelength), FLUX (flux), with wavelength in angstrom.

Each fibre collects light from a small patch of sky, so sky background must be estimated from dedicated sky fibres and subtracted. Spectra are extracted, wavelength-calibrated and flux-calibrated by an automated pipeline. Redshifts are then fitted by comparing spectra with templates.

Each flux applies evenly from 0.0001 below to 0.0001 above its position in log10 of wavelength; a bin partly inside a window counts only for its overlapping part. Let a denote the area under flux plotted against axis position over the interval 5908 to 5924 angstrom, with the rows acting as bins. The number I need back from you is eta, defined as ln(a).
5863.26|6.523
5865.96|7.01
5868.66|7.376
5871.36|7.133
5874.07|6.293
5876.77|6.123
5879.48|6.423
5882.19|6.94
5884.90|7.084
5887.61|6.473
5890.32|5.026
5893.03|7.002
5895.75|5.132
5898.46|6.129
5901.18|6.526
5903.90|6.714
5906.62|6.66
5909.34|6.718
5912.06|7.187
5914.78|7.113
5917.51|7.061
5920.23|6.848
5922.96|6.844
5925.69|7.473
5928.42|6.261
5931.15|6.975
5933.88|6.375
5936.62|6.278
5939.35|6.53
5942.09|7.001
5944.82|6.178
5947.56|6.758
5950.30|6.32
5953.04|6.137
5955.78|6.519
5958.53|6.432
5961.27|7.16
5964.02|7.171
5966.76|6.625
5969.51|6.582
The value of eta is 4.7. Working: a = 111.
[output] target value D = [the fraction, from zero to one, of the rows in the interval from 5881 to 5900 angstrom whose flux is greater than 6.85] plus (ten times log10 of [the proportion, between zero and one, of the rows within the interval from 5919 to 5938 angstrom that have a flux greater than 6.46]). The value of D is -2.0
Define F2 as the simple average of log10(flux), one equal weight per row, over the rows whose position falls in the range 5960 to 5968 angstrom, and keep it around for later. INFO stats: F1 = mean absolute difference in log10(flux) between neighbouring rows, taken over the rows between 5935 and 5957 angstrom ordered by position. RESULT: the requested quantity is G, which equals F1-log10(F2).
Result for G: 0.104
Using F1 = 0.0298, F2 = 0.844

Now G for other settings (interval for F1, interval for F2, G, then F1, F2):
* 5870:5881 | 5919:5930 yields 0.107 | 0.0290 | 0.835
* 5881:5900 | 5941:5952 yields 0.174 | 0.0857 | 0.817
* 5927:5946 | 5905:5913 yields 0.110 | 0.0324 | 0.836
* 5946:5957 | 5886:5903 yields 0.132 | 0.0227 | 0.778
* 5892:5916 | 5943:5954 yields 0.132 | 0.0366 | 0.802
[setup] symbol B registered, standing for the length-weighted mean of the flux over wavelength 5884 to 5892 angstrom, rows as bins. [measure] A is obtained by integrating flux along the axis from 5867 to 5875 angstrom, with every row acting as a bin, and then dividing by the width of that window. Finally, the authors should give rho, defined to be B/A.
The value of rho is 0.89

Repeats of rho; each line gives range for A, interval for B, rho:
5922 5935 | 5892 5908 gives 0.93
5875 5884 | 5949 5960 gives 0.98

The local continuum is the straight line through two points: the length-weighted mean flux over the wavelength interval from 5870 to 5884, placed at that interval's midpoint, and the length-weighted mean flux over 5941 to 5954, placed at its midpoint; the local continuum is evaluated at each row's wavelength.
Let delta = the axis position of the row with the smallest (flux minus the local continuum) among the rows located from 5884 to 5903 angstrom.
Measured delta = 5890.32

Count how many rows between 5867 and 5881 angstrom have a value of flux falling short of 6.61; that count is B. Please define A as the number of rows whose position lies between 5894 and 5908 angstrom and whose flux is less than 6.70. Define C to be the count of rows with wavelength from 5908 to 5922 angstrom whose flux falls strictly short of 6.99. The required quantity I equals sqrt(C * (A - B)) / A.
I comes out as 0.35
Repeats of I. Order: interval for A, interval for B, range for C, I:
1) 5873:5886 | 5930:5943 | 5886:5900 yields 0.00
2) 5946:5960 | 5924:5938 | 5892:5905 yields 0.50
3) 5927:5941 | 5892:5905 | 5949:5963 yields 0.50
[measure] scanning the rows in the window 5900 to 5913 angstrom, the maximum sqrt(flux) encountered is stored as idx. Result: 2.68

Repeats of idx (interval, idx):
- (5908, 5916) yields 2.68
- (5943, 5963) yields 2.68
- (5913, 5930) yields 2.73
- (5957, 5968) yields 2.68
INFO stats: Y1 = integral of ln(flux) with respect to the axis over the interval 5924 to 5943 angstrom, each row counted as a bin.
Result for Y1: 36.1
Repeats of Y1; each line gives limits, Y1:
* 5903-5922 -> 36.7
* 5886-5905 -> 34.4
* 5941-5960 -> 35.5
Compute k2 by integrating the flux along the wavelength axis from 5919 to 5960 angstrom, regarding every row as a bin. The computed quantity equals 270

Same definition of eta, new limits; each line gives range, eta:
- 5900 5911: 4.3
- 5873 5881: 3.9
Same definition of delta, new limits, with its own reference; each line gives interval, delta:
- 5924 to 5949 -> 5944.82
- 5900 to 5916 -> 5901.18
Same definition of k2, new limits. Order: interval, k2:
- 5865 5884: 128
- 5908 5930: 153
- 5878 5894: 104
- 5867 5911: 286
